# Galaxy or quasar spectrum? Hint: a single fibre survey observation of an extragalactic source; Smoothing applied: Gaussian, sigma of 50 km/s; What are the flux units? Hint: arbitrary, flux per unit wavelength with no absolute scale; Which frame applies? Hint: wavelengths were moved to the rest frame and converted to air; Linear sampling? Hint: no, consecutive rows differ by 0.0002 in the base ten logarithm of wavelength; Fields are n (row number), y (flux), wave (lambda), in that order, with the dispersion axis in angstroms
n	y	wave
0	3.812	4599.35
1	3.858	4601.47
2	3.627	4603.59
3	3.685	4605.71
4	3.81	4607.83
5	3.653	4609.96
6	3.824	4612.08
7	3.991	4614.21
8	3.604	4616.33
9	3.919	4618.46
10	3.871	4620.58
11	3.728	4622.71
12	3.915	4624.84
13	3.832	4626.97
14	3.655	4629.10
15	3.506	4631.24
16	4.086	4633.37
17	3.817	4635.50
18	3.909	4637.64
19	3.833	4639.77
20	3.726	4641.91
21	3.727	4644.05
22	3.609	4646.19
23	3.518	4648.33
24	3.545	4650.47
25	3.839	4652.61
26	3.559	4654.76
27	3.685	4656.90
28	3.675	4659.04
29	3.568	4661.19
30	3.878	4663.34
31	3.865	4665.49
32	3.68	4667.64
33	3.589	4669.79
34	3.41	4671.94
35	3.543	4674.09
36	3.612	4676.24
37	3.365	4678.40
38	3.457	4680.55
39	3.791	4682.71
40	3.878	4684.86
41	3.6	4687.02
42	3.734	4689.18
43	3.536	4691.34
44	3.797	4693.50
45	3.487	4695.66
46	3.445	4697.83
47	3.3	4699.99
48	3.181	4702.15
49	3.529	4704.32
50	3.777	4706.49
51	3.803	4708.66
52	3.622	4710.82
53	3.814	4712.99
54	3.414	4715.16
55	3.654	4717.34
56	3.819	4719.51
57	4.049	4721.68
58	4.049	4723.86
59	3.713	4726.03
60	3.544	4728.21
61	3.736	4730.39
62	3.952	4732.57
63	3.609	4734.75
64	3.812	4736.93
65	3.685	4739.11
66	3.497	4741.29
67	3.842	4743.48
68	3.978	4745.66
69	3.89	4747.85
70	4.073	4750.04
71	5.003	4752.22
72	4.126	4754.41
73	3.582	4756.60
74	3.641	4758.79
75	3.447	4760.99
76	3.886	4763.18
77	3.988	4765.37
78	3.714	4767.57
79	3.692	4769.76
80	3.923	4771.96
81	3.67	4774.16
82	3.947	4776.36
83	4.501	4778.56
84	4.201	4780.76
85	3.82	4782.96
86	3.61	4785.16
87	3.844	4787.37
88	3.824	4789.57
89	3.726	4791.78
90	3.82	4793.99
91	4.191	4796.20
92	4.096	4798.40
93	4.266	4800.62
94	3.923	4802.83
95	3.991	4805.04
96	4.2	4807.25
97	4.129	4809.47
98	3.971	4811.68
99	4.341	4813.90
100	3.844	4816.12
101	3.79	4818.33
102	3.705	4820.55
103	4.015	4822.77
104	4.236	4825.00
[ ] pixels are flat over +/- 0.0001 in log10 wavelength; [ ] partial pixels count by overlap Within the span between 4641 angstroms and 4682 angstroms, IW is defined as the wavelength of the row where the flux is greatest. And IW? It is 4663.34 angstroms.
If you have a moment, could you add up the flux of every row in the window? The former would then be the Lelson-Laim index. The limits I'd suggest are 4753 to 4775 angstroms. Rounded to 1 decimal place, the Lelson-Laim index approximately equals 37.7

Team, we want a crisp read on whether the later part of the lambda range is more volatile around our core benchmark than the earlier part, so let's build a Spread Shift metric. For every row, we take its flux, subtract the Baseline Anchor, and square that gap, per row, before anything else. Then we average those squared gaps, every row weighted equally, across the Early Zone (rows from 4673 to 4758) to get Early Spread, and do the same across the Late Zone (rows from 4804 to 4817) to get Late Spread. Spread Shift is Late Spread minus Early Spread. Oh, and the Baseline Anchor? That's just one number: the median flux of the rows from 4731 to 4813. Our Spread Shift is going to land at -0.05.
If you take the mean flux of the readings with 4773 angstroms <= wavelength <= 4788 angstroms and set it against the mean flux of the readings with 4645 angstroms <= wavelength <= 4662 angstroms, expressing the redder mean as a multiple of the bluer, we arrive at 1.09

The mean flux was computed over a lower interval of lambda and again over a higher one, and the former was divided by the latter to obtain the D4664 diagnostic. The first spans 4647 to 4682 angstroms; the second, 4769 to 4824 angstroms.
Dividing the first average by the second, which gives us 0.91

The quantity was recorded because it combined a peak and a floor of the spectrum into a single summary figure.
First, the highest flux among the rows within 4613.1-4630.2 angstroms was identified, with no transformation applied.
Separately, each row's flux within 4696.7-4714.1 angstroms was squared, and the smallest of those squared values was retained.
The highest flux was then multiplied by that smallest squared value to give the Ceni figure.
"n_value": 40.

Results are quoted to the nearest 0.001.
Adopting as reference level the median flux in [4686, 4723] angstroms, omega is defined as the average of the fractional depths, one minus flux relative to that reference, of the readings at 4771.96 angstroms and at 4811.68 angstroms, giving -0.090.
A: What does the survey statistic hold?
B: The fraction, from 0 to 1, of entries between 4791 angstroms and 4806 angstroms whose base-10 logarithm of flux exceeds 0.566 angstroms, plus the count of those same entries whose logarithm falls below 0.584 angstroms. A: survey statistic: 3.0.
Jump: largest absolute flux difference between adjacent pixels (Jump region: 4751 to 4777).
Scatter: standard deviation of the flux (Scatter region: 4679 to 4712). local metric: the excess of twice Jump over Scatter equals 1.6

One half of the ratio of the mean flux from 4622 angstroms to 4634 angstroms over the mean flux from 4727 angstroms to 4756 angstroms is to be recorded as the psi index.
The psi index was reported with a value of 0.485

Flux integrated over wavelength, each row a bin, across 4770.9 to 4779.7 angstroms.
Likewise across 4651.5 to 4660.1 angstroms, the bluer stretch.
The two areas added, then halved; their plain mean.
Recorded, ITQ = 33.5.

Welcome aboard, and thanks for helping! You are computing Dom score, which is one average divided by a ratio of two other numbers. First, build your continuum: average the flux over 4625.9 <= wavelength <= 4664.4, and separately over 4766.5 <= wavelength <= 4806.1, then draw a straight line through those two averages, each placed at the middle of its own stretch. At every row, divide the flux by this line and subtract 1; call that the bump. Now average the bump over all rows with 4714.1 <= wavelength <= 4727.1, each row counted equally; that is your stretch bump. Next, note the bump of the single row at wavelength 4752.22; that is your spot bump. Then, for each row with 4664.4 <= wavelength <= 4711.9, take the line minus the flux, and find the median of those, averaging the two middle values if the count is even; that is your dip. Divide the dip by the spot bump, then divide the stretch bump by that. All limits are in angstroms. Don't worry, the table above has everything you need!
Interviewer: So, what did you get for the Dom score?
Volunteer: -0.020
